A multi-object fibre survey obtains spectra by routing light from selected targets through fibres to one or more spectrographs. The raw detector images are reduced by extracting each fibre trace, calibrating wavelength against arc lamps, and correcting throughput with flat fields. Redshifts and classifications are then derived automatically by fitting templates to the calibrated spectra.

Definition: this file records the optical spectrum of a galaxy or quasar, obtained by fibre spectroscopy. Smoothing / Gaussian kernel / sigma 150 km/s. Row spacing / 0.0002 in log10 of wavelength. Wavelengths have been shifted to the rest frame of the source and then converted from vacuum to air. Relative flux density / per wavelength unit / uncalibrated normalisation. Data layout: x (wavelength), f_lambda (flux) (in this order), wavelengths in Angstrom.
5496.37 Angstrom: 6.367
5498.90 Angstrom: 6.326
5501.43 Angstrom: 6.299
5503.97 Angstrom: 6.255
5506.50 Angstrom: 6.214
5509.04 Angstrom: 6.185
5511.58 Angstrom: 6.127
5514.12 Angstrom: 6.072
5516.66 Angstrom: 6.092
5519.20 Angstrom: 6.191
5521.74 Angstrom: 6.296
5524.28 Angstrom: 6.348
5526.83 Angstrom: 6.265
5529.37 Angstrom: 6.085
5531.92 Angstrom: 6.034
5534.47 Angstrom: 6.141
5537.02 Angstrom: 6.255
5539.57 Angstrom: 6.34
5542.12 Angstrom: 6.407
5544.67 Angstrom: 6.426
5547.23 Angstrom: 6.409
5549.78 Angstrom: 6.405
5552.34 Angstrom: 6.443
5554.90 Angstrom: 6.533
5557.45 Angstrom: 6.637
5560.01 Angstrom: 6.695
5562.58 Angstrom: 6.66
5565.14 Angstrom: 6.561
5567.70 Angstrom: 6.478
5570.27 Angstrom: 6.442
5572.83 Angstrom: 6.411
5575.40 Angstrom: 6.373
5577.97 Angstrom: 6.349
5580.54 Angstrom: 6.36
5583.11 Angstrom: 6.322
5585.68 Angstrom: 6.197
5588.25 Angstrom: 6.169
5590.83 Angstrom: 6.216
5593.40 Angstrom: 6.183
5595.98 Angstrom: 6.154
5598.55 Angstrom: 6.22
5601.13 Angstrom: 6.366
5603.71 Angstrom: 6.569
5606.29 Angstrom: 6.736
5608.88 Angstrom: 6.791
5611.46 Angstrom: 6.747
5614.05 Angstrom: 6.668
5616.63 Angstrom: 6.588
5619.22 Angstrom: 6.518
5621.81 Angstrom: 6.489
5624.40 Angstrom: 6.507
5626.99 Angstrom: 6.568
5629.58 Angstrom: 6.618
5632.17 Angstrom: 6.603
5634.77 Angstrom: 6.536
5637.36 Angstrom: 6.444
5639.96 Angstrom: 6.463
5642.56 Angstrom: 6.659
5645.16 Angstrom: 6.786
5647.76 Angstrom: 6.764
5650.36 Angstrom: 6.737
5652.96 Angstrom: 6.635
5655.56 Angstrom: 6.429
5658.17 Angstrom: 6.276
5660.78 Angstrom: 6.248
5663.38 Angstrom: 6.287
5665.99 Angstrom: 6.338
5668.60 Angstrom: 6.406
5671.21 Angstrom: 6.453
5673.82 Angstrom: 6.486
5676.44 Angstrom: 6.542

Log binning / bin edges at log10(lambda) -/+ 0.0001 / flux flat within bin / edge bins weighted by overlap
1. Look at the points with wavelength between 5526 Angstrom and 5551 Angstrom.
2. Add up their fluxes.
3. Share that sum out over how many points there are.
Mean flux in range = 6.28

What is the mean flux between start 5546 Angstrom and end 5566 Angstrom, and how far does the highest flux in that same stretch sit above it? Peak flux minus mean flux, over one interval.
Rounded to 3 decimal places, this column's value 0.152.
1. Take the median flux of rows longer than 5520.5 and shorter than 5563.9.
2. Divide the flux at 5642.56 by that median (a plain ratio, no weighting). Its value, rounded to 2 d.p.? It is 1.04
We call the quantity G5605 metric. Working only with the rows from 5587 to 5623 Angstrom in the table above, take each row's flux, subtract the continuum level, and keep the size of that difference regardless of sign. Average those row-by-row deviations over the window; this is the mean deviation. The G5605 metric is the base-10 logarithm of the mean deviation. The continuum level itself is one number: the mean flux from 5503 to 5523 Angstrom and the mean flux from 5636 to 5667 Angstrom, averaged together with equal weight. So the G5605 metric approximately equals -0.65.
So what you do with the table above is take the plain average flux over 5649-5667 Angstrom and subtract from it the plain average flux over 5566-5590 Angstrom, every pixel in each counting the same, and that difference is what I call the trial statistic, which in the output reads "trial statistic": 0.08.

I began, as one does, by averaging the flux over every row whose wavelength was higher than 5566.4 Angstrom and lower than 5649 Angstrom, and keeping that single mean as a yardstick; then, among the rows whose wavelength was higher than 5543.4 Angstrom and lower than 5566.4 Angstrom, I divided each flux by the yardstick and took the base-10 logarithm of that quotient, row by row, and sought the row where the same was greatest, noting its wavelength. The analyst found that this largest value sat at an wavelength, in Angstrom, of 5560.01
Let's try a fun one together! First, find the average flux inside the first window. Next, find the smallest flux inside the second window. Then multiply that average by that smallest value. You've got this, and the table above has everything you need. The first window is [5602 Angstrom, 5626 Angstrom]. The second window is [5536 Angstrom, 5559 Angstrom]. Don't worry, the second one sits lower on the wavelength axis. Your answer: 41.4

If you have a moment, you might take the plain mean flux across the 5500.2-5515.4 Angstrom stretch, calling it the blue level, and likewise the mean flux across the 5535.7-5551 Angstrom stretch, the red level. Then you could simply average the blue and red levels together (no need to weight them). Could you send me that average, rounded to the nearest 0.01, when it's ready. 6.28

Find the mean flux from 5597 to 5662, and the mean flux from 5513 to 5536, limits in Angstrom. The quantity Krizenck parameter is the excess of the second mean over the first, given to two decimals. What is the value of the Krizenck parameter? -0.39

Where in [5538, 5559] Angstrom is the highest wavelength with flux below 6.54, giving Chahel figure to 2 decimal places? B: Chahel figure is 5554.90 Angstrom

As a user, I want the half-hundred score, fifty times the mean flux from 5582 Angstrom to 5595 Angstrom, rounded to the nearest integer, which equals 311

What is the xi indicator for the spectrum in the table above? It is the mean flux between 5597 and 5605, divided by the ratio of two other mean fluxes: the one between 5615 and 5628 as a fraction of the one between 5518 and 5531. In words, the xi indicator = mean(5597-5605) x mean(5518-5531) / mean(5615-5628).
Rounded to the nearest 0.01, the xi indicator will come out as 6.09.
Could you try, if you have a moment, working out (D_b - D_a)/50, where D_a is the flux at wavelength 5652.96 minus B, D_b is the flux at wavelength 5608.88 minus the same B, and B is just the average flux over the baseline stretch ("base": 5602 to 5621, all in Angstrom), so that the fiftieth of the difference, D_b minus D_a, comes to 0.003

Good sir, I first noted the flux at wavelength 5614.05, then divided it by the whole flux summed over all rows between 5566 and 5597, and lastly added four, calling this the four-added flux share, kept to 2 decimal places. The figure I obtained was 4.09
